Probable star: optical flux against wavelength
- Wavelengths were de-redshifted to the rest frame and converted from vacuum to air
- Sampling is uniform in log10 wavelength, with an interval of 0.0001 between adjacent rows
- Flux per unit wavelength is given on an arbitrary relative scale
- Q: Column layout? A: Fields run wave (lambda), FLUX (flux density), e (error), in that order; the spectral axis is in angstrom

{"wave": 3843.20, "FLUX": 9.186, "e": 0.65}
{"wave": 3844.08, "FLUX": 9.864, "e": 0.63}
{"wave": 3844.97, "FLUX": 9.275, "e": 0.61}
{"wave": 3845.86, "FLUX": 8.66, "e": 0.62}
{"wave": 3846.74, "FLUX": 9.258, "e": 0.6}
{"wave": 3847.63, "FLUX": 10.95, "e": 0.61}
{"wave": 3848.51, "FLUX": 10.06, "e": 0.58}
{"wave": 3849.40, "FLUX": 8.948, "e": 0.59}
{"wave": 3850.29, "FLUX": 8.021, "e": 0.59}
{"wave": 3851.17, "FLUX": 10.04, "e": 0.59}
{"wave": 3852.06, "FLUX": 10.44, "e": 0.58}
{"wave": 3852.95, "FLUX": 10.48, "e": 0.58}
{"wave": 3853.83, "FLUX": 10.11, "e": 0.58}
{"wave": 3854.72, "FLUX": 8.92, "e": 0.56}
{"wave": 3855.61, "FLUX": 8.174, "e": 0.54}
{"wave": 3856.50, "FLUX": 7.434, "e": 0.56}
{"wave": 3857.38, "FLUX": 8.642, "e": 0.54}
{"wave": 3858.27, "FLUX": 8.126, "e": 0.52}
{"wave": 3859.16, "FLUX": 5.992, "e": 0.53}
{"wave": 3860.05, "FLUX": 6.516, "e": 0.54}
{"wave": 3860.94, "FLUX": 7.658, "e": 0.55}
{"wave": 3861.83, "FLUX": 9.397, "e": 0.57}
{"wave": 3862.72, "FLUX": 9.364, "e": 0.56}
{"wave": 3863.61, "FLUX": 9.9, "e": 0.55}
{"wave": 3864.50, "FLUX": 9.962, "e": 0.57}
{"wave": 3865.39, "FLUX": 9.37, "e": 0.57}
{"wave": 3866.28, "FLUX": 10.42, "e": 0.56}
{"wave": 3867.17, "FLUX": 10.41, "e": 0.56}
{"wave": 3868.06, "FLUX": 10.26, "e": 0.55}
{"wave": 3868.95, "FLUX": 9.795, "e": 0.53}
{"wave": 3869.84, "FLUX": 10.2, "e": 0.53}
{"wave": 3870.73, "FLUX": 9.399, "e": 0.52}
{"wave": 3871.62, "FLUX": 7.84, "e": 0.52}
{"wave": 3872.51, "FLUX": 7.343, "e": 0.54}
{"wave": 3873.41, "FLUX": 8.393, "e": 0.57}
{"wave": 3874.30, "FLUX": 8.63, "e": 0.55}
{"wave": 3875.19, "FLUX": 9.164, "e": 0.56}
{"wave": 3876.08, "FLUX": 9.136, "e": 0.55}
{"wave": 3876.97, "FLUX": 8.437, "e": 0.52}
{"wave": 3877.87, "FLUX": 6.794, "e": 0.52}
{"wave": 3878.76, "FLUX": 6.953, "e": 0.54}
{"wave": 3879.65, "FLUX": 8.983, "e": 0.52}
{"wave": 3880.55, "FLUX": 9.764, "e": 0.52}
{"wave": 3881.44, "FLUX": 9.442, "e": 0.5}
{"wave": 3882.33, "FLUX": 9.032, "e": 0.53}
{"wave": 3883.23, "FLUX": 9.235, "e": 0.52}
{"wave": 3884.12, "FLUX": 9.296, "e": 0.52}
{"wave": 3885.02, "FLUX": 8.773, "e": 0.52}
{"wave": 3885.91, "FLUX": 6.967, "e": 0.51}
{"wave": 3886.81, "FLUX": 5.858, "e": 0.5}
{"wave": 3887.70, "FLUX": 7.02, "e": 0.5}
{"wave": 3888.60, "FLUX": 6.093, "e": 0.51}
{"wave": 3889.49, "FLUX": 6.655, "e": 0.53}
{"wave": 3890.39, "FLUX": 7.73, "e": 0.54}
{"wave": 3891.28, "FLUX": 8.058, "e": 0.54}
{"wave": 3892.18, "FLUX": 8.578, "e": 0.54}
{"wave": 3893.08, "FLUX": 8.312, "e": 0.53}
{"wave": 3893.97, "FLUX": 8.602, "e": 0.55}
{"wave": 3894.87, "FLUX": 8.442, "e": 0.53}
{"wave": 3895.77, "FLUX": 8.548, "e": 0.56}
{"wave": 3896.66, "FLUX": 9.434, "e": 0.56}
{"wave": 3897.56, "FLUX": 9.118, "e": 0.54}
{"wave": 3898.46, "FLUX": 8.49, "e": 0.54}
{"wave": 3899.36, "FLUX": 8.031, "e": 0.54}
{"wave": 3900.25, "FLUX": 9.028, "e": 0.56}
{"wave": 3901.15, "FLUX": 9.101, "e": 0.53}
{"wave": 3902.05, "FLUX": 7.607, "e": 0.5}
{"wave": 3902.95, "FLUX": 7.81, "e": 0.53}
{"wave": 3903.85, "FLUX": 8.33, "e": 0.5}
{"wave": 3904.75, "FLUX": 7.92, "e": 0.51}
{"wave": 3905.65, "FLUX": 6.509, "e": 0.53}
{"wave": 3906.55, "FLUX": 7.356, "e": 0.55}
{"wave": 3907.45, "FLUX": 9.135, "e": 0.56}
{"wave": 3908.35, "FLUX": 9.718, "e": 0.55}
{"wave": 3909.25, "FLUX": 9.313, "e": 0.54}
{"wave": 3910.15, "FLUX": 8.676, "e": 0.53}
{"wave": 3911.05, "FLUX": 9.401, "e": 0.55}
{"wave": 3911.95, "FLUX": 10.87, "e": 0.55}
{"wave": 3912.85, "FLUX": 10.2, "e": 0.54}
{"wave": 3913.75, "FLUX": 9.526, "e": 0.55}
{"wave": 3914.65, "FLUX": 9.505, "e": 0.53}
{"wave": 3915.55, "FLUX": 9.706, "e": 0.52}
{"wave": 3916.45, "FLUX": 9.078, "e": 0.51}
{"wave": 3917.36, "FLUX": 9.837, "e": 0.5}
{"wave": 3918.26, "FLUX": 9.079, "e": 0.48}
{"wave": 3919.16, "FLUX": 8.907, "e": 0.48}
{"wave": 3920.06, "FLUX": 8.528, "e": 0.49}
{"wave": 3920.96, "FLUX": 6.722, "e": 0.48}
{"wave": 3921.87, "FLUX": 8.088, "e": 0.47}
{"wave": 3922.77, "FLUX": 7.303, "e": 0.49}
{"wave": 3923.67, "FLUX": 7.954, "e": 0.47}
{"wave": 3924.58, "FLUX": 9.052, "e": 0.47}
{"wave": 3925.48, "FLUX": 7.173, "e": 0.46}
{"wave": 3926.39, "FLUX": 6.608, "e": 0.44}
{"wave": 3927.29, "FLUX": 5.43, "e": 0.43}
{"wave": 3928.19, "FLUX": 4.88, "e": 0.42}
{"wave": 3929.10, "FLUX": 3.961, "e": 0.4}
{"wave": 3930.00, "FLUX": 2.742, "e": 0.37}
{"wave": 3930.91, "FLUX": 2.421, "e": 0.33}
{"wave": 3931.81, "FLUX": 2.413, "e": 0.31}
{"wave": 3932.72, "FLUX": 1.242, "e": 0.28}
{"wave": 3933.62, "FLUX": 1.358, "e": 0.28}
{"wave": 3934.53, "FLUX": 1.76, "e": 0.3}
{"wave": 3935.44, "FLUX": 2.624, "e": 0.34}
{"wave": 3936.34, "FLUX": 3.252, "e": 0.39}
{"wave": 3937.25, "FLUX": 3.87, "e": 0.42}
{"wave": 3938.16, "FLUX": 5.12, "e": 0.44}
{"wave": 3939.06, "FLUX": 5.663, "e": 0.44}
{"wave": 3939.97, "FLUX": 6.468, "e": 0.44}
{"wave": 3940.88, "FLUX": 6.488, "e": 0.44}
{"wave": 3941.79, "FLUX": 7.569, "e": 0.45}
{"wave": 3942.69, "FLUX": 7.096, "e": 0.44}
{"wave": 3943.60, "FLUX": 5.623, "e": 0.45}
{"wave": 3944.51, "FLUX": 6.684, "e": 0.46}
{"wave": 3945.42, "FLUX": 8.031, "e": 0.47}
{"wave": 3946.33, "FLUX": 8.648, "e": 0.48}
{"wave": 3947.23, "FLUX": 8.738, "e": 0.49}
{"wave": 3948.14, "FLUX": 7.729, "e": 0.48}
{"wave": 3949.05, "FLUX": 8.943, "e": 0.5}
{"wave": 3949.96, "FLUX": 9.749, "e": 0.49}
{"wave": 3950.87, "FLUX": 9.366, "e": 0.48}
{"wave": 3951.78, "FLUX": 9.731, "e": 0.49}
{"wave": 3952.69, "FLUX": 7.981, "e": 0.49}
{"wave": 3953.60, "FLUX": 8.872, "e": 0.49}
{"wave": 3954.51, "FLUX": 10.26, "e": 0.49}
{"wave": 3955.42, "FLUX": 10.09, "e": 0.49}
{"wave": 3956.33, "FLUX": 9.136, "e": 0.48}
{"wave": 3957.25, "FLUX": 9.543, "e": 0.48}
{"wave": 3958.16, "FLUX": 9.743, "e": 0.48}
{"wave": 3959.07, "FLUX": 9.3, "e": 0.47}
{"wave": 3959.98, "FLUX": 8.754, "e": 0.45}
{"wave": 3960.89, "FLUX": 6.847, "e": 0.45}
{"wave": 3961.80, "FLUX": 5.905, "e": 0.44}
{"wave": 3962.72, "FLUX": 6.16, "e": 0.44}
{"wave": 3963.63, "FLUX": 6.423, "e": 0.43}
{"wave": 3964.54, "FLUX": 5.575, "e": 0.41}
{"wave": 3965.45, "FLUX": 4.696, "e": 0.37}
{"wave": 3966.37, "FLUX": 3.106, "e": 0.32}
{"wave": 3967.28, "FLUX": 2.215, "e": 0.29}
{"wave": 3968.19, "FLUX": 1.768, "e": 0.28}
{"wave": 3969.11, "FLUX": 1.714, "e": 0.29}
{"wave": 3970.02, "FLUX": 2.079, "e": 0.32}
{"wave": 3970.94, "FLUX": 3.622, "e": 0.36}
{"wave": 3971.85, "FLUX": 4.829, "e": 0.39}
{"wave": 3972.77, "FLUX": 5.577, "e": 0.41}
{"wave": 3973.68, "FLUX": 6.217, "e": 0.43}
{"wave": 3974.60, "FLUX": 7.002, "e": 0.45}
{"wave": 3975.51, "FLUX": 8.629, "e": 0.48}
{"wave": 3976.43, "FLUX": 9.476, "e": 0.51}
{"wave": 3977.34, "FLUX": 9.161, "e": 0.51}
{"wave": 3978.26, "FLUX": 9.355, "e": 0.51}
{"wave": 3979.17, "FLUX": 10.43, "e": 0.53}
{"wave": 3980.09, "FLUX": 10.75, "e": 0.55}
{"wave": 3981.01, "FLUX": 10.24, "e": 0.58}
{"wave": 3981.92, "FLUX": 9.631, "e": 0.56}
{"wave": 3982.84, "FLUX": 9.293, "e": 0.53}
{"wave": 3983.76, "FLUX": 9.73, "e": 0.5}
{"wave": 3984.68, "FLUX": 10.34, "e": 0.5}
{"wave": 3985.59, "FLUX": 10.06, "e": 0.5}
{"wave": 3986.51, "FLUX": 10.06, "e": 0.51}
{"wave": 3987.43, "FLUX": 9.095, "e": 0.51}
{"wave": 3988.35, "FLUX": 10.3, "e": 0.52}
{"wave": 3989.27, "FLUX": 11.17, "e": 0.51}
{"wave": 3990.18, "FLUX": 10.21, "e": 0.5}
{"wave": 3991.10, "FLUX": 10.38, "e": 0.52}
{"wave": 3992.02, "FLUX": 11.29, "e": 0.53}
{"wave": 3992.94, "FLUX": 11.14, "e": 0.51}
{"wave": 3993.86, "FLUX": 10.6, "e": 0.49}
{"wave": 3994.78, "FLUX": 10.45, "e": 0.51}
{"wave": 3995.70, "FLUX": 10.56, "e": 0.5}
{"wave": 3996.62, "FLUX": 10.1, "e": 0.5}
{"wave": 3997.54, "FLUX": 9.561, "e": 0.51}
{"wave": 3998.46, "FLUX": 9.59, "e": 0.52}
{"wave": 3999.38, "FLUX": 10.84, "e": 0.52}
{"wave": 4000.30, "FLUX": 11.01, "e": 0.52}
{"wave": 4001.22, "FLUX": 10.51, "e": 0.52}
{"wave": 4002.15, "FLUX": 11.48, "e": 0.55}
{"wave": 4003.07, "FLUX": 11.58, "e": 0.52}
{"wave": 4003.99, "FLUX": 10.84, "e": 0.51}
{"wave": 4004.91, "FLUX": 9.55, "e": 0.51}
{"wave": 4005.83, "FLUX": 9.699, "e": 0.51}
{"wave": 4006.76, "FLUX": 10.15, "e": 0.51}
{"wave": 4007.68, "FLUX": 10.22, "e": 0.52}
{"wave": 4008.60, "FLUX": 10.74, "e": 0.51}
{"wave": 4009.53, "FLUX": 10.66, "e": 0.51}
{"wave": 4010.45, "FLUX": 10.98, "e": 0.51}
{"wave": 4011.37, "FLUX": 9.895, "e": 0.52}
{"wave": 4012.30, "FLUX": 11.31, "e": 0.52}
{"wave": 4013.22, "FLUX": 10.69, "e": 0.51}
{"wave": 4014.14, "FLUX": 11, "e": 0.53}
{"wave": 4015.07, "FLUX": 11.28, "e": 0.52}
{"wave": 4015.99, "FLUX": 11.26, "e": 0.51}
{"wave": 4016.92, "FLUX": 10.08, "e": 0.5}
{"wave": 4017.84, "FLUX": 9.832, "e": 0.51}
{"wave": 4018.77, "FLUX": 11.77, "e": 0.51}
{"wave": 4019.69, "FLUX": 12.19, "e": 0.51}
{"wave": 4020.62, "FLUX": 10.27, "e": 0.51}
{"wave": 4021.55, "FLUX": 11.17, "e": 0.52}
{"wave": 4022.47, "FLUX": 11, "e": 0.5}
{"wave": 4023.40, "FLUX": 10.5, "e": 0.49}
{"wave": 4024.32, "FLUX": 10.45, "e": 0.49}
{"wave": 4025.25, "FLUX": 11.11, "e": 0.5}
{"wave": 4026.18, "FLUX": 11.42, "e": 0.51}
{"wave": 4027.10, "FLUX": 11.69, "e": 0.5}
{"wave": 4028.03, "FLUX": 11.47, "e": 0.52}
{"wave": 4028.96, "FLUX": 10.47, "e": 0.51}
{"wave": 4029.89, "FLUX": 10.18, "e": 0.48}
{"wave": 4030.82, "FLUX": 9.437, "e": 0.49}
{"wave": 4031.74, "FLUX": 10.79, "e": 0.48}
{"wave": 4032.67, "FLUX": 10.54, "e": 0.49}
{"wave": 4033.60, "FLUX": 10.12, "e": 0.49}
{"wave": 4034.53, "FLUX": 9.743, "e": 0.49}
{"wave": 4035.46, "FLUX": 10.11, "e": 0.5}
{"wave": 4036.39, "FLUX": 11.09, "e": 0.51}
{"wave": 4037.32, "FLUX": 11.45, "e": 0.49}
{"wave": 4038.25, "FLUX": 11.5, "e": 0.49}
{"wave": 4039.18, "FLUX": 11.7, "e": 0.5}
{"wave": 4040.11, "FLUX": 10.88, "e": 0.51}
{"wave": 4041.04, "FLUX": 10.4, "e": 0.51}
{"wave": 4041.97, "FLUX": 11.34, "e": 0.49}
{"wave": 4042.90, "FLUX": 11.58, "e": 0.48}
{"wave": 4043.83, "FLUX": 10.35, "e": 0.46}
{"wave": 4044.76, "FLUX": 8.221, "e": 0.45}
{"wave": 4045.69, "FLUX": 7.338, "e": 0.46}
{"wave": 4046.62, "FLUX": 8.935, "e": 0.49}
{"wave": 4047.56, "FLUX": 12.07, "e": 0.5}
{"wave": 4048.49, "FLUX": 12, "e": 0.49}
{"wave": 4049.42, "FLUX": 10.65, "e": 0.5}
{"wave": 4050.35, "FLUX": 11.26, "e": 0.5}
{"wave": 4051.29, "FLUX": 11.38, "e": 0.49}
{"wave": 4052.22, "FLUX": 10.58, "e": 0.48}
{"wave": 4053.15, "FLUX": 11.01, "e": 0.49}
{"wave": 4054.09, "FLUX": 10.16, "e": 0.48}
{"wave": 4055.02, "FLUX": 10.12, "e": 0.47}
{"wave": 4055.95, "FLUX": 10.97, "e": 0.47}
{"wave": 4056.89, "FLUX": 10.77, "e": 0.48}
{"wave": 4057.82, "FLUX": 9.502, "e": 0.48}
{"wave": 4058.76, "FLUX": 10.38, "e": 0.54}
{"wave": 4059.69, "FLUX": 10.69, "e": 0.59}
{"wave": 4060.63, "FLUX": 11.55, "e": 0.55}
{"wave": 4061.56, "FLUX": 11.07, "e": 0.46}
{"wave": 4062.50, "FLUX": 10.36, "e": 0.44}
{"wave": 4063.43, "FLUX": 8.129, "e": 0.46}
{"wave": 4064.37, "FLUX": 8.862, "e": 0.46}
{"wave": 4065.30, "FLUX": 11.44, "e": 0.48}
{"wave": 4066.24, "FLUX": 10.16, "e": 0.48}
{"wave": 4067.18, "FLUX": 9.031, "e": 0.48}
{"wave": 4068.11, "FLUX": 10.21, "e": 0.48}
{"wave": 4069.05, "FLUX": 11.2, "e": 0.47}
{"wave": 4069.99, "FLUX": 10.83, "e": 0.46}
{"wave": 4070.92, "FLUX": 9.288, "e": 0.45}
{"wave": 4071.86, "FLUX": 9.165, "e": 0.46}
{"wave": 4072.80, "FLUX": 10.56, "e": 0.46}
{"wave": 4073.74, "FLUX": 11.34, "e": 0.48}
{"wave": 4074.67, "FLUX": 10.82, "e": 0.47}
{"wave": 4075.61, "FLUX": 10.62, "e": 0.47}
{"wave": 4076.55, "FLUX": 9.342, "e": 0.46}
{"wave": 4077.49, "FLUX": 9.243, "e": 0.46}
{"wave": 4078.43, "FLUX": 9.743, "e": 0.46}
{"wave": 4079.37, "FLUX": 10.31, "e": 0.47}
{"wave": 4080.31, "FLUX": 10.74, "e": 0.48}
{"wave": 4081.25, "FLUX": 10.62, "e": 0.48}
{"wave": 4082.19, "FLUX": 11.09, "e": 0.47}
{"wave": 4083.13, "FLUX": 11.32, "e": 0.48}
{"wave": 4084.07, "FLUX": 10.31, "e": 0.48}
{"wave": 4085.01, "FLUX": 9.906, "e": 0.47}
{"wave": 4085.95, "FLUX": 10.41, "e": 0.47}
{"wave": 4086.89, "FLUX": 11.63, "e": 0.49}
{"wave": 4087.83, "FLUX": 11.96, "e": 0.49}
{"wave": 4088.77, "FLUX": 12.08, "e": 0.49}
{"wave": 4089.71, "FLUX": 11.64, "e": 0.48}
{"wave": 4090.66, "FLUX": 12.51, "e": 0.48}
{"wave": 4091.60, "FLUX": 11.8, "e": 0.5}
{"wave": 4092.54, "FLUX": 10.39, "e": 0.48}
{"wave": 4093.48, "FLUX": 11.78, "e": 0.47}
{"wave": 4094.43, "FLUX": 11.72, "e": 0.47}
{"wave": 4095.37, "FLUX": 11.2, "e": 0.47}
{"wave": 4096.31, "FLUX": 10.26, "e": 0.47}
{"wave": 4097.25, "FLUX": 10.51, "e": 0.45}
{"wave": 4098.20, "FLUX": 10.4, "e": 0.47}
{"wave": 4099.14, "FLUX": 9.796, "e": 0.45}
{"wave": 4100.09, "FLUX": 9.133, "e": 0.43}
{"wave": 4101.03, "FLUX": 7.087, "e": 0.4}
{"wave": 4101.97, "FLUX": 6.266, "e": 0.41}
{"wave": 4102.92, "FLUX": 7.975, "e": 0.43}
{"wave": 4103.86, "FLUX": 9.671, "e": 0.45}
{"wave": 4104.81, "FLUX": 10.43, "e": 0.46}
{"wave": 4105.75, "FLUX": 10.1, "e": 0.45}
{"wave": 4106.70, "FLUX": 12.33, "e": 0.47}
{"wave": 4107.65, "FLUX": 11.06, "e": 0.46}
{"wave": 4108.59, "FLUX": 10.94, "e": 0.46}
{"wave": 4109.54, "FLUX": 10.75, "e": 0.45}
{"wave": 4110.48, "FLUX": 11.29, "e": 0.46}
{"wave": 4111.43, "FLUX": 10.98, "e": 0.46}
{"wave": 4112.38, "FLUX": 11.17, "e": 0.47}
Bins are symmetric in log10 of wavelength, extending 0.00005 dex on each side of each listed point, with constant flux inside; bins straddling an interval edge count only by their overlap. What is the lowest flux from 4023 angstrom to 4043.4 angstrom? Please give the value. 9.437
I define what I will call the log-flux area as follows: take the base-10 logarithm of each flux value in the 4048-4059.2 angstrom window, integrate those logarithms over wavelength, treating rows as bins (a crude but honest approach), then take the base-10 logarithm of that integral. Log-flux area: 1.06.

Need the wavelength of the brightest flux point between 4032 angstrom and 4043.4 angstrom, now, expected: 4039.18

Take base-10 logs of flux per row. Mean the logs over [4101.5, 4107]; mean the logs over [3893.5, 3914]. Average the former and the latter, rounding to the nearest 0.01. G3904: 0.95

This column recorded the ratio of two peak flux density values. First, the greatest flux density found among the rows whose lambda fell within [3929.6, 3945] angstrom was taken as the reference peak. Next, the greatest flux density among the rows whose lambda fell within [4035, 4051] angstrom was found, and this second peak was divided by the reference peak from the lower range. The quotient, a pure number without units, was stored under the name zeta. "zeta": 1.59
